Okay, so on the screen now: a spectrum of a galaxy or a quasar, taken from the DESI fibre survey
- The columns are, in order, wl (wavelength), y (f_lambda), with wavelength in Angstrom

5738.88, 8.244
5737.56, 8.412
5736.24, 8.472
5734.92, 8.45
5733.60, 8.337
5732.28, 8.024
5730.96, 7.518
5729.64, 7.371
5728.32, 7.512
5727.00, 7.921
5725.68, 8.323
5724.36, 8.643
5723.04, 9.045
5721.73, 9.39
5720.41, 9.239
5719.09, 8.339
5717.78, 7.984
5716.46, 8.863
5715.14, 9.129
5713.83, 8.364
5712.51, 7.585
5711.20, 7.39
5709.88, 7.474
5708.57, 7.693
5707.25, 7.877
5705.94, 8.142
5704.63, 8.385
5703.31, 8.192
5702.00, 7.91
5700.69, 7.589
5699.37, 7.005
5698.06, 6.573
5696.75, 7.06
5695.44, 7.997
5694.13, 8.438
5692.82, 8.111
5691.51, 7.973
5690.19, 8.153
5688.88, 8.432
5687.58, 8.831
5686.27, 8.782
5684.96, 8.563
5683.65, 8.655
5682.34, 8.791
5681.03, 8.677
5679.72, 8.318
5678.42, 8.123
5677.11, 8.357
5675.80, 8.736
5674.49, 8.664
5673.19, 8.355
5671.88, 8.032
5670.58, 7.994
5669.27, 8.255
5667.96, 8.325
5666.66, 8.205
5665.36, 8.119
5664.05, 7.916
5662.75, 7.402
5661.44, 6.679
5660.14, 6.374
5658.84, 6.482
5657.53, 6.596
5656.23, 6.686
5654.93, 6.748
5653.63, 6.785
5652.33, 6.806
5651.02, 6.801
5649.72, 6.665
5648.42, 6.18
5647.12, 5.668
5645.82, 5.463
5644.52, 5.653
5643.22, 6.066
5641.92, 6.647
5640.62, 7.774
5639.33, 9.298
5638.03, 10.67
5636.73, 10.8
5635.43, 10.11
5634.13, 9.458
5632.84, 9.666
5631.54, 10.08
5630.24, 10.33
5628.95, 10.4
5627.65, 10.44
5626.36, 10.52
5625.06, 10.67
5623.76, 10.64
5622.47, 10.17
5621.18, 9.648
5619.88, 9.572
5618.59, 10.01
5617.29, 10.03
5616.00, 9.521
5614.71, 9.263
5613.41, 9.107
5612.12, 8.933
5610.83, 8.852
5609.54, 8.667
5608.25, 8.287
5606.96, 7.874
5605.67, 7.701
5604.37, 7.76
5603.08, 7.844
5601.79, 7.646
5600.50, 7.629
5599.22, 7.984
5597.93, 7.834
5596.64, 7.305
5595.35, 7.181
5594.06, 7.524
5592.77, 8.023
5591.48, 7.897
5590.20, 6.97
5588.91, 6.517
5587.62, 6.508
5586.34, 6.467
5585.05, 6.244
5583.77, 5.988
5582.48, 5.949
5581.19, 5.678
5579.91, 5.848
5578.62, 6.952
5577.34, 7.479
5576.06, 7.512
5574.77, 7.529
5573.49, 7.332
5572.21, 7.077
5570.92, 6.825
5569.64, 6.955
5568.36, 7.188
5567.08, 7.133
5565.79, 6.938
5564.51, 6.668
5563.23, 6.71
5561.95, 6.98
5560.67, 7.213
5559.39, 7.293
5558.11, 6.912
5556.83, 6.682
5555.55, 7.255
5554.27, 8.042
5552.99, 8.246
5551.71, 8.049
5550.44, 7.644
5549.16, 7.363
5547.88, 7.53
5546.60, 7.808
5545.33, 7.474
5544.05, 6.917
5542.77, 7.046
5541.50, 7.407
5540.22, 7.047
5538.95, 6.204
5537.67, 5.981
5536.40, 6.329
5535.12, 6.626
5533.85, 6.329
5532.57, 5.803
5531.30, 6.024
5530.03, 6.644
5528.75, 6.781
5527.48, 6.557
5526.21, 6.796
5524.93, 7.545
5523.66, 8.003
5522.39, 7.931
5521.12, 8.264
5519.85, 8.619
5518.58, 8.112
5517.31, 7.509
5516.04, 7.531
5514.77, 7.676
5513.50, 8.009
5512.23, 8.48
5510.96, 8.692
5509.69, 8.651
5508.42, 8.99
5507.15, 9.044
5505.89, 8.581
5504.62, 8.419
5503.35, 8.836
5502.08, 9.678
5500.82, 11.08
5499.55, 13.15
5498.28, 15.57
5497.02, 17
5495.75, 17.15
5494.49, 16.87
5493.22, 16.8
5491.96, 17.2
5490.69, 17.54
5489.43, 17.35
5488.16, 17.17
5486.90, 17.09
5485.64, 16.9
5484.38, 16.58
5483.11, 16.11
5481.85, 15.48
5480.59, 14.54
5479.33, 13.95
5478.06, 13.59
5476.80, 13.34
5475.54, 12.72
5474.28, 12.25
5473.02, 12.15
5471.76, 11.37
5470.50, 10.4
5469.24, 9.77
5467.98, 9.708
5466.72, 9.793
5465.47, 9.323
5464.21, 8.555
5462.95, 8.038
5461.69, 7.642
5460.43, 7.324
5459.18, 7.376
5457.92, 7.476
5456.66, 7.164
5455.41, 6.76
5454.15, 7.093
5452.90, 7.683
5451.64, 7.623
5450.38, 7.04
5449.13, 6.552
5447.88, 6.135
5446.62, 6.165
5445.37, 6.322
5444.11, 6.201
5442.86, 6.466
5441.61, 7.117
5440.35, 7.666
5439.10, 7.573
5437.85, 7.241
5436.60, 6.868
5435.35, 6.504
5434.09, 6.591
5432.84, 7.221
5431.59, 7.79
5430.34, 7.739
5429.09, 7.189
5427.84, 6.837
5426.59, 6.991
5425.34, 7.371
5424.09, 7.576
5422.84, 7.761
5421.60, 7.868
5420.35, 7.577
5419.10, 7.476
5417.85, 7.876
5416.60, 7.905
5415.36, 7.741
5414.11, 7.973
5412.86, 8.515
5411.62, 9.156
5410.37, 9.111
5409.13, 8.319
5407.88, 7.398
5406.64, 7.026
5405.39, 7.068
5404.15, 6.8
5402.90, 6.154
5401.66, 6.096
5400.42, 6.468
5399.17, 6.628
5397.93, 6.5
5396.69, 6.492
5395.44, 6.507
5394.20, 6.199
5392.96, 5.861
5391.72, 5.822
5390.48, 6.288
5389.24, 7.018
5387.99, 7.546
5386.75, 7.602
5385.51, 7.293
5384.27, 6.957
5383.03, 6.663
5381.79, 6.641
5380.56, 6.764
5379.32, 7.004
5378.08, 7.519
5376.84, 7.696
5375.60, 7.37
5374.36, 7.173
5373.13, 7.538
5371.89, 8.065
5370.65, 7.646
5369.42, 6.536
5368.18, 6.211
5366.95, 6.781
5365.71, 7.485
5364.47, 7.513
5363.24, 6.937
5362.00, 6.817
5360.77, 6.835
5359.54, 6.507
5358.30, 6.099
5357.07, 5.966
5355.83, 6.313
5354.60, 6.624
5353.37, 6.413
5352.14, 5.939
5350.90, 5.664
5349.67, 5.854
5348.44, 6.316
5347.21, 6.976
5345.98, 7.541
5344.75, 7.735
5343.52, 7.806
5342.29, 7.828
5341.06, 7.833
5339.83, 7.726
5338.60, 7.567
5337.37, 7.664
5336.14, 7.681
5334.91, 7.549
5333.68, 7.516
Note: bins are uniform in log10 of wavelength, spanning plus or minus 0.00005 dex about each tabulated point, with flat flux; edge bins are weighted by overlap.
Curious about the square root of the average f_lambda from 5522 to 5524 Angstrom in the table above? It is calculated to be 2.82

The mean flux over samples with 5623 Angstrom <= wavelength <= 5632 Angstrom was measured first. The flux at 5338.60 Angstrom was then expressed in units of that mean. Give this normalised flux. 0.725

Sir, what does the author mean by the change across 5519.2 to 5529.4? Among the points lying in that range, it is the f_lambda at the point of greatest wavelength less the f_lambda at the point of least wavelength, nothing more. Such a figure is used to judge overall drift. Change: -1.8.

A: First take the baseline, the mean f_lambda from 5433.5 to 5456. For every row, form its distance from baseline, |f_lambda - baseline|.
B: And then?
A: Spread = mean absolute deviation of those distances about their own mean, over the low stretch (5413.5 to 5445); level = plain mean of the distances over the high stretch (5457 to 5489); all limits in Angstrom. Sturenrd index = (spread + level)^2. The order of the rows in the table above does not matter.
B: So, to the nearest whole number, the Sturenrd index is 29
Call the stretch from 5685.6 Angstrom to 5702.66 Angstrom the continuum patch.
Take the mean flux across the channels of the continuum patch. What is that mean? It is 7.9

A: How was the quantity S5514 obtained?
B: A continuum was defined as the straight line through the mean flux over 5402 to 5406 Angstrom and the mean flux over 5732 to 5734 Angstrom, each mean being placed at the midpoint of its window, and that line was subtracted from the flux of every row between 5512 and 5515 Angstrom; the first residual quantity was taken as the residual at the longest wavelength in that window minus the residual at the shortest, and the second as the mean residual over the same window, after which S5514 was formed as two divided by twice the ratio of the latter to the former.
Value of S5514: -0.9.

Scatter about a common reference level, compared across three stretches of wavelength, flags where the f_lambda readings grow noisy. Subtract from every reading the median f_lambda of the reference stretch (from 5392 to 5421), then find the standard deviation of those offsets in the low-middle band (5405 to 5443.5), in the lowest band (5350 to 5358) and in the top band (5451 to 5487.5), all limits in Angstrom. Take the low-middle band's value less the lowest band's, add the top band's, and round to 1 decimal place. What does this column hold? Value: 3.7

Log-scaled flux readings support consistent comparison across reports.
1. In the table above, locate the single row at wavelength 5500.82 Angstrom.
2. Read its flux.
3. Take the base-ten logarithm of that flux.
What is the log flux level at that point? 1.04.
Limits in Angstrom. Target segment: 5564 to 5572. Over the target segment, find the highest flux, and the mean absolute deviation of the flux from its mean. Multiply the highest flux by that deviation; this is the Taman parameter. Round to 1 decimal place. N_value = 1.0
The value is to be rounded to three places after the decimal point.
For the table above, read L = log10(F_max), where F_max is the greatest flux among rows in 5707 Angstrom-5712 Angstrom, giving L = 0.896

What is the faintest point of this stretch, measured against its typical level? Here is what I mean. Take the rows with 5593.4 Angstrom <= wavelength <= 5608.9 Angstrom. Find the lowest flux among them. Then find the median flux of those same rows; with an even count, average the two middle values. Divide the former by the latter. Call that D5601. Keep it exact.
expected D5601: 0.93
